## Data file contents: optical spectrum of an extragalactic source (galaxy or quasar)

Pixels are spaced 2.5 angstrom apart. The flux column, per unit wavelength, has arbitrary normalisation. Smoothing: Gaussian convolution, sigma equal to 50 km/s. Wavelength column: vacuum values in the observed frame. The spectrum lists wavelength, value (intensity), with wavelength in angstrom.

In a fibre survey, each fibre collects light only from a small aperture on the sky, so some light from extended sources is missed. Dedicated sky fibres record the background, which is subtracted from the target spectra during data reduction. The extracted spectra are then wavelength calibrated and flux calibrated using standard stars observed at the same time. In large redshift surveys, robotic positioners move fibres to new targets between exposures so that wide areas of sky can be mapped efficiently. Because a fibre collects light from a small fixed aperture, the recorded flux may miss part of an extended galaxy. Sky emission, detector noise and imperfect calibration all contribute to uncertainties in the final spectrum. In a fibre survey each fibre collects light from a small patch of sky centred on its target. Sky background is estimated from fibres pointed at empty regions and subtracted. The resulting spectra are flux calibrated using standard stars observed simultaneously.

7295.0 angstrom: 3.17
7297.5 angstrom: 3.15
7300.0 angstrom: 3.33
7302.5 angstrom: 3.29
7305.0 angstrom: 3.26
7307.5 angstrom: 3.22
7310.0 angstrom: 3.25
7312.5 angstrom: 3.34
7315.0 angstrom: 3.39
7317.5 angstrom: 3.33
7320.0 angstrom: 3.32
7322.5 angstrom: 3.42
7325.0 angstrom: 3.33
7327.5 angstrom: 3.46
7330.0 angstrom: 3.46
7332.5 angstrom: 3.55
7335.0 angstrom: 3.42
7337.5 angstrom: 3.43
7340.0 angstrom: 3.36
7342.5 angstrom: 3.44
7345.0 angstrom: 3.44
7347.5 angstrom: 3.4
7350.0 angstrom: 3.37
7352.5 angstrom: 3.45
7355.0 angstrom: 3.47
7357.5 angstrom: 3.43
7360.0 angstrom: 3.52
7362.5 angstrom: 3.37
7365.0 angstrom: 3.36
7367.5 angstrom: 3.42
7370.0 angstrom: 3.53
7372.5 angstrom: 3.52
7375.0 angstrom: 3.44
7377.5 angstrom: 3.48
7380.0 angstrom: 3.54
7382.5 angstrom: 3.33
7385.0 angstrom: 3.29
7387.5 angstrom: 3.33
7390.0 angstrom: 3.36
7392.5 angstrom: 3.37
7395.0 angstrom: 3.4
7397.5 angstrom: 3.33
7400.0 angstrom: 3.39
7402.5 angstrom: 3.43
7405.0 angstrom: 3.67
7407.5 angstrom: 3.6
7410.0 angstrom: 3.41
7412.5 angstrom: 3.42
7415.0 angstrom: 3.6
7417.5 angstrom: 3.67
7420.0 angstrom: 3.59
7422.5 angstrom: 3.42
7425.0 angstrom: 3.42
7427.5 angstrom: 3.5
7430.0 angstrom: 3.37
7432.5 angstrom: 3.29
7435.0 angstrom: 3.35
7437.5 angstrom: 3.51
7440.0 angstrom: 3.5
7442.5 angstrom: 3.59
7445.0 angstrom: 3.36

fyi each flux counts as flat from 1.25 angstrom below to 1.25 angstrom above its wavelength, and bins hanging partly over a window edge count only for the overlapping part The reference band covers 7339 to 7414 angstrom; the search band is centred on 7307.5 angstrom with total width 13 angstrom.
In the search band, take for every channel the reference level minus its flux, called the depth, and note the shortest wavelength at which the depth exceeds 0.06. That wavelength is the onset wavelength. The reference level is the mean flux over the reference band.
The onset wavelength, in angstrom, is 7302.5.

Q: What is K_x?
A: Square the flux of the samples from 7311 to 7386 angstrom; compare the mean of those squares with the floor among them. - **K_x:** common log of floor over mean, -0.034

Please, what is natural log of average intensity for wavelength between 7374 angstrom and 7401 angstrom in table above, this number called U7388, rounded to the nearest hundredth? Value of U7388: 1.22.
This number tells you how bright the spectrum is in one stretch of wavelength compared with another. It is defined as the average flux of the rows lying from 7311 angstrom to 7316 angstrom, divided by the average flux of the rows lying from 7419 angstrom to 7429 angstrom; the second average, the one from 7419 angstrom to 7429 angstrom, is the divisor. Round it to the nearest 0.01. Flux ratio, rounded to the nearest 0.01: 0.97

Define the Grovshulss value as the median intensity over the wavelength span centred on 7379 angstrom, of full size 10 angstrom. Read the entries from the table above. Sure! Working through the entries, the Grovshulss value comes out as 3.46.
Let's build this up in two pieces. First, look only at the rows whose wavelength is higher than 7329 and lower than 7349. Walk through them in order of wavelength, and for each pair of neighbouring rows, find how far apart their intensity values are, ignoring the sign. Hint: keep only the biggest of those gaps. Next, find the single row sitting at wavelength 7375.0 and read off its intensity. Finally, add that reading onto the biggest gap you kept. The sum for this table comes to 3.57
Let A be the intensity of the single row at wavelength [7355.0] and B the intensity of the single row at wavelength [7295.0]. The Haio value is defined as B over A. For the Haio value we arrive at 0.91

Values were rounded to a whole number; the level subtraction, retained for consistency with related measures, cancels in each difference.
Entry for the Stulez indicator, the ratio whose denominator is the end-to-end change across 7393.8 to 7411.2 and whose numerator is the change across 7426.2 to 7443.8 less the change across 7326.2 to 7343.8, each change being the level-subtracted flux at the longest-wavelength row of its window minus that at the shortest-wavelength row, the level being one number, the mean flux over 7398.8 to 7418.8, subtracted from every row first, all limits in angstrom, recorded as 11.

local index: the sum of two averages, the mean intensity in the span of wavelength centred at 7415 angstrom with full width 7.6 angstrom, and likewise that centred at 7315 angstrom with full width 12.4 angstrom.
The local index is 6.89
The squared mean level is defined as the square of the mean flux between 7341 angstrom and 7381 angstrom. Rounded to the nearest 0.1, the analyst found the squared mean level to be 11.9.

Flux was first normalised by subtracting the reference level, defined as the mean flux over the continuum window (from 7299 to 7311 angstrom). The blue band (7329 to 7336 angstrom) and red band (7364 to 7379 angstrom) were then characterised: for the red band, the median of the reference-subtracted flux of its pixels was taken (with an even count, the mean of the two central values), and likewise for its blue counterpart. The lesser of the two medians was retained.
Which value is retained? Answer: 0.19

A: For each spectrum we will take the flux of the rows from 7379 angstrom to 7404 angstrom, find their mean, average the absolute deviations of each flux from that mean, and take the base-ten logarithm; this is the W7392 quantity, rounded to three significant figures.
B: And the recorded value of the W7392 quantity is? -1.30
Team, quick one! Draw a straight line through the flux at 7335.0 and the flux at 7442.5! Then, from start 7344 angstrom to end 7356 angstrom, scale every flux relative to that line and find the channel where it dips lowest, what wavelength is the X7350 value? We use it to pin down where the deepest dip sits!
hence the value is 7350.0 angstrom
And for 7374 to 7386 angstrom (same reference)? 7385.0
